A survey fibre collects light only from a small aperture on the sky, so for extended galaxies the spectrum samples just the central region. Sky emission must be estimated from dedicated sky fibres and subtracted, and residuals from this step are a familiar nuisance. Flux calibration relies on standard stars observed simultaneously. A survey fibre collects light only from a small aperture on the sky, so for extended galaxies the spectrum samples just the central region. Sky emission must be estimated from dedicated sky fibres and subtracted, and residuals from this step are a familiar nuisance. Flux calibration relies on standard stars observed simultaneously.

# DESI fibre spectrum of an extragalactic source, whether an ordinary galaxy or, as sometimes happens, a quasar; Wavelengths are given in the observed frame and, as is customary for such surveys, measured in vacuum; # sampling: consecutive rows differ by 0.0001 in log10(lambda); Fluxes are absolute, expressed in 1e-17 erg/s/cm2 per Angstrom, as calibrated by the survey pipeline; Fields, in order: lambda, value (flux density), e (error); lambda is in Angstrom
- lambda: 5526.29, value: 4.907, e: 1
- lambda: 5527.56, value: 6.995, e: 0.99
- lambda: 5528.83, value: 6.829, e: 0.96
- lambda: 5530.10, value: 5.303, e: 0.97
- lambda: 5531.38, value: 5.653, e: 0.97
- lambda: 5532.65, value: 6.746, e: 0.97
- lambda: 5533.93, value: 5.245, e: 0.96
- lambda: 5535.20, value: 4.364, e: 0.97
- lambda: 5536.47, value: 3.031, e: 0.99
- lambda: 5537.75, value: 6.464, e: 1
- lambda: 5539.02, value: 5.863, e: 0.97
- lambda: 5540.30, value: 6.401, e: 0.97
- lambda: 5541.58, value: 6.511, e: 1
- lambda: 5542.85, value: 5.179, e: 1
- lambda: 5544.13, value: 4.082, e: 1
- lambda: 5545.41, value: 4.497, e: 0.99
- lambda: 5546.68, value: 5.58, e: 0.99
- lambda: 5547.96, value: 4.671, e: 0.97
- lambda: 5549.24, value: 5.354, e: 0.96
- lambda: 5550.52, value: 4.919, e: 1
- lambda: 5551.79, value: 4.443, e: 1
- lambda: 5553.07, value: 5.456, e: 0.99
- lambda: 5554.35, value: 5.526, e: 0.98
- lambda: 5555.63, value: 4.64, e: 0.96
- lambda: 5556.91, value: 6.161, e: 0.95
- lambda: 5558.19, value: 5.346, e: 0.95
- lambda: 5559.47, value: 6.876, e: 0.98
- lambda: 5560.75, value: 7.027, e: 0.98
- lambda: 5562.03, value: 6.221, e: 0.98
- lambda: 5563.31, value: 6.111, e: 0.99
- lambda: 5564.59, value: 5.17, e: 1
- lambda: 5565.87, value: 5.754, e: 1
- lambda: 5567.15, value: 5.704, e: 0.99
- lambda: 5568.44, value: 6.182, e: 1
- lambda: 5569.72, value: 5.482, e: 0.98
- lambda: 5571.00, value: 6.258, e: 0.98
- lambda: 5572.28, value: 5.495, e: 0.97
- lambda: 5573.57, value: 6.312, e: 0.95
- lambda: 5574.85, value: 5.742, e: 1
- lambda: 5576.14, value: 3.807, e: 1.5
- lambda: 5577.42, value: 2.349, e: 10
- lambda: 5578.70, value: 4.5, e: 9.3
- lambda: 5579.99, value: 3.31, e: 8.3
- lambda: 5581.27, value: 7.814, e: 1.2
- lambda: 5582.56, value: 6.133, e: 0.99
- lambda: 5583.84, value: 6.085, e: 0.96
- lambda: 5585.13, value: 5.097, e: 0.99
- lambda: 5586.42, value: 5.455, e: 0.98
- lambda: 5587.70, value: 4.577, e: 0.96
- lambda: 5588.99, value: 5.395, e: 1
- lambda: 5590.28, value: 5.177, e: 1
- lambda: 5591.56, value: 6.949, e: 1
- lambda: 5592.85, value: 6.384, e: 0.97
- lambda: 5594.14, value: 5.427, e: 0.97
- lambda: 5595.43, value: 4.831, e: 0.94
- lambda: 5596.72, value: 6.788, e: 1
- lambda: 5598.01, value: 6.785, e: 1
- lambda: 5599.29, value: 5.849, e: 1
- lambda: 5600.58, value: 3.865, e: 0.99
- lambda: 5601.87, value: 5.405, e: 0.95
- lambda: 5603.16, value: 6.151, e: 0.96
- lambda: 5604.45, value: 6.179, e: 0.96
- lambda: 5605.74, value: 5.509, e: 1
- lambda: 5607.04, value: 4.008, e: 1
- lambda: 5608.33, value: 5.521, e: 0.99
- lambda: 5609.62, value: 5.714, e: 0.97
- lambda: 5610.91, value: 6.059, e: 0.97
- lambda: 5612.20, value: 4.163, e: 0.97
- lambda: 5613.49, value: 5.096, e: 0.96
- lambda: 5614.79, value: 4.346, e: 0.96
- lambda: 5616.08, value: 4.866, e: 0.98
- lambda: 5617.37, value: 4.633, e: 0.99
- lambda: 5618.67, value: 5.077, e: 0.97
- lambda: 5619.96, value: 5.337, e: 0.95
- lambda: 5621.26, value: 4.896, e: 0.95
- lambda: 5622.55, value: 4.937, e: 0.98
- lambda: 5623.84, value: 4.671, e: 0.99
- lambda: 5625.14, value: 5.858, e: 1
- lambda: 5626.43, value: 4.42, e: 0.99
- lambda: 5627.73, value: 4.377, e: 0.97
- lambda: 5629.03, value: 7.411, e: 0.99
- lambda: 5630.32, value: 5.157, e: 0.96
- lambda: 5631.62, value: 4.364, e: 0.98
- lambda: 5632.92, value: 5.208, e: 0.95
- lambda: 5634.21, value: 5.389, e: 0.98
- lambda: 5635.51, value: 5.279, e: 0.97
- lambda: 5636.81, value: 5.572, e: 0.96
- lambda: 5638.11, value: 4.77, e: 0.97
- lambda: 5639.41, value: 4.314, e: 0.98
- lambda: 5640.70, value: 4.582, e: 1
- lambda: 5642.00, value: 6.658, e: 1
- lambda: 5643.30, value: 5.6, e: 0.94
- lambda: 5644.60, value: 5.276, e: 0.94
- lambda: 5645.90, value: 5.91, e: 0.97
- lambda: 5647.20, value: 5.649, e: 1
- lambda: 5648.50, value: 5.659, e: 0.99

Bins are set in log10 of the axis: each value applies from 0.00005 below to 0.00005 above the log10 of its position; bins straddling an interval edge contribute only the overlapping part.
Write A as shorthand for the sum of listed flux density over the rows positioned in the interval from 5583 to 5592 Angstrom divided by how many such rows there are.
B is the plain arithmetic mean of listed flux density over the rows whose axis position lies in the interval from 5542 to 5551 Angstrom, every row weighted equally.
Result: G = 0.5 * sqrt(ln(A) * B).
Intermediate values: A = 5.53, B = 4.9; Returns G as 1.45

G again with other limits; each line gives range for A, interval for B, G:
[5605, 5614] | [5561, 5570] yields 1.54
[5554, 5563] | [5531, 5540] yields 1.54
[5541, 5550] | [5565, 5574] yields 1.55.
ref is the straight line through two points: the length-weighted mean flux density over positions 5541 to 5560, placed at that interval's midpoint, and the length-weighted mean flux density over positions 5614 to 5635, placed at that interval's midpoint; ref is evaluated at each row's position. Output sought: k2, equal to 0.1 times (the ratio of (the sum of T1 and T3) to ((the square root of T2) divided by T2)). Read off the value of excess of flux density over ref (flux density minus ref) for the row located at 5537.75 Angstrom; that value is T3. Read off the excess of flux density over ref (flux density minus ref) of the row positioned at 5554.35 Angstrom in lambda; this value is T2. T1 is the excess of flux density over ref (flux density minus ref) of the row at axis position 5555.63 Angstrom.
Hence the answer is 0.03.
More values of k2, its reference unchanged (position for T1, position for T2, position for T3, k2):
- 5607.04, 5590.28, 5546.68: -0.01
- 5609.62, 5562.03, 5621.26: 0.04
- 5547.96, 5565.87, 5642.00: 0.08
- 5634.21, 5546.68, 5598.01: 0.11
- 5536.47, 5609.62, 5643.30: -0.13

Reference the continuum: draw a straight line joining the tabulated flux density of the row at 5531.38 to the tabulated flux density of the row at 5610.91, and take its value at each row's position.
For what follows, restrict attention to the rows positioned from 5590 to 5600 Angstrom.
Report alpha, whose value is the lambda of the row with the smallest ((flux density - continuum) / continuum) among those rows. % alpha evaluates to 5595.43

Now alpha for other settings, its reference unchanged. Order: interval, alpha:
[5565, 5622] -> 5577.42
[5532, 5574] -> 5536.47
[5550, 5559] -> 5551.79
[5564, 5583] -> 5577.42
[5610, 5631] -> 5612.20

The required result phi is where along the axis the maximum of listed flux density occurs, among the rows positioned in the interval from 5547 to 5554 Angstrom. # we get 5553.07 Angstrom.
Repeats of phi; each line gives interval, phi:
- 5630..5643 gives 5642.00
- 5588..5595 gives 5591.56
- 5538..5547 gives 5541.58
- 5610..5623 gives 5610.91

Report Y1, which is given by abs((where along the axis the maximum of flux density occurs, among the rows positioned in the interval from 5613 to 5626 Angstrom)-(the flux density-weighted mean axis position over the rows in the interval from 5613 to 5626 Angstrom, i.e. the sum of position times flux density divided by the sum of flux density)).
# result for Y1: 5.7 Angstrom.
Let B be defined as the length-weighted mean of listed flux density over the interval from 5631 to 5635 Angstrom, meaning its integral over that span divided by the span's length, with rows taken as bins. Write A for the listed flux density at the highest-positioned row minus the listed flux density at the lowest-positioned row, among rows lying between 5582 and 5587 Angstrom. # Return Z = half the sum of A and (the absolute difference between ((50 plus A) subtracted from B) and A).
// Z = 21.5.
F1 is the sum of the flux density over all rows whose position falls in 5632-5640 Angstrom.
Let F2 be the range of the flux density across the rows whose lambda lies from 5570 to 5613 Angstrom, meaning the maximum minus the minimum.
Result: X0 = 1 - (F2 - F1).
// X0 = 26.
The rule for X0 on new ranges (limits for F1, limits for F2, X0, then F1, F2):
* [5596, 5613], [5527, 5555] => 69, 72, 4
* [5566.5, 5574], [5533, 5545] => 33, 35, 3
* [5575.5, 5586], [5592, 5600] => 38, 39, 2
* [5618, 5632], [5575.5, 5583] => 52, 57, 5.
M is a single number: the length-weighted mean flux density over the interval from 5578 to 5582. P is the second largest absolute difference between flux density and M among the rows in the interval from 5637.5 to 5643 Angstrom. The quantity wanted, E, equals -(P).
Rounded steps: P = 0.9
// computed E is -0.9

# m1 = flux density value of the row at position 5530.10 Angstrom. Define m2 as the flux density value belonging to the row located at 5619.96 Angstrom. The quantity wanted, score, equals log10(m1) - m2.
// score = -4.61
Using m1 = 5.303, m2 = 5.337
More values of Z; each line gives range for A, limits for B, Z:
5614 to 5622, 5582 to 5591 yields 23.1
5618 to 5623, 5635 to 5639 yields 22.2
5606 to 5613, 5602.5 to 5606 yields 22.2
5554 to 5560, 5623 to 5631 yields 24.4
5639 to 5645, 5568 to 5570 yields 23.5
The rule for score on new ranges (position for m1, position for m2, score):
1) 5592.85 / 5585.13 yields -4.29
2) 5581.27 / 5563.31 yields -5.22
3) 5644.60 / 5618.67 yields -4.35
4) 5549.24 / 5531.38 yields -4.92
